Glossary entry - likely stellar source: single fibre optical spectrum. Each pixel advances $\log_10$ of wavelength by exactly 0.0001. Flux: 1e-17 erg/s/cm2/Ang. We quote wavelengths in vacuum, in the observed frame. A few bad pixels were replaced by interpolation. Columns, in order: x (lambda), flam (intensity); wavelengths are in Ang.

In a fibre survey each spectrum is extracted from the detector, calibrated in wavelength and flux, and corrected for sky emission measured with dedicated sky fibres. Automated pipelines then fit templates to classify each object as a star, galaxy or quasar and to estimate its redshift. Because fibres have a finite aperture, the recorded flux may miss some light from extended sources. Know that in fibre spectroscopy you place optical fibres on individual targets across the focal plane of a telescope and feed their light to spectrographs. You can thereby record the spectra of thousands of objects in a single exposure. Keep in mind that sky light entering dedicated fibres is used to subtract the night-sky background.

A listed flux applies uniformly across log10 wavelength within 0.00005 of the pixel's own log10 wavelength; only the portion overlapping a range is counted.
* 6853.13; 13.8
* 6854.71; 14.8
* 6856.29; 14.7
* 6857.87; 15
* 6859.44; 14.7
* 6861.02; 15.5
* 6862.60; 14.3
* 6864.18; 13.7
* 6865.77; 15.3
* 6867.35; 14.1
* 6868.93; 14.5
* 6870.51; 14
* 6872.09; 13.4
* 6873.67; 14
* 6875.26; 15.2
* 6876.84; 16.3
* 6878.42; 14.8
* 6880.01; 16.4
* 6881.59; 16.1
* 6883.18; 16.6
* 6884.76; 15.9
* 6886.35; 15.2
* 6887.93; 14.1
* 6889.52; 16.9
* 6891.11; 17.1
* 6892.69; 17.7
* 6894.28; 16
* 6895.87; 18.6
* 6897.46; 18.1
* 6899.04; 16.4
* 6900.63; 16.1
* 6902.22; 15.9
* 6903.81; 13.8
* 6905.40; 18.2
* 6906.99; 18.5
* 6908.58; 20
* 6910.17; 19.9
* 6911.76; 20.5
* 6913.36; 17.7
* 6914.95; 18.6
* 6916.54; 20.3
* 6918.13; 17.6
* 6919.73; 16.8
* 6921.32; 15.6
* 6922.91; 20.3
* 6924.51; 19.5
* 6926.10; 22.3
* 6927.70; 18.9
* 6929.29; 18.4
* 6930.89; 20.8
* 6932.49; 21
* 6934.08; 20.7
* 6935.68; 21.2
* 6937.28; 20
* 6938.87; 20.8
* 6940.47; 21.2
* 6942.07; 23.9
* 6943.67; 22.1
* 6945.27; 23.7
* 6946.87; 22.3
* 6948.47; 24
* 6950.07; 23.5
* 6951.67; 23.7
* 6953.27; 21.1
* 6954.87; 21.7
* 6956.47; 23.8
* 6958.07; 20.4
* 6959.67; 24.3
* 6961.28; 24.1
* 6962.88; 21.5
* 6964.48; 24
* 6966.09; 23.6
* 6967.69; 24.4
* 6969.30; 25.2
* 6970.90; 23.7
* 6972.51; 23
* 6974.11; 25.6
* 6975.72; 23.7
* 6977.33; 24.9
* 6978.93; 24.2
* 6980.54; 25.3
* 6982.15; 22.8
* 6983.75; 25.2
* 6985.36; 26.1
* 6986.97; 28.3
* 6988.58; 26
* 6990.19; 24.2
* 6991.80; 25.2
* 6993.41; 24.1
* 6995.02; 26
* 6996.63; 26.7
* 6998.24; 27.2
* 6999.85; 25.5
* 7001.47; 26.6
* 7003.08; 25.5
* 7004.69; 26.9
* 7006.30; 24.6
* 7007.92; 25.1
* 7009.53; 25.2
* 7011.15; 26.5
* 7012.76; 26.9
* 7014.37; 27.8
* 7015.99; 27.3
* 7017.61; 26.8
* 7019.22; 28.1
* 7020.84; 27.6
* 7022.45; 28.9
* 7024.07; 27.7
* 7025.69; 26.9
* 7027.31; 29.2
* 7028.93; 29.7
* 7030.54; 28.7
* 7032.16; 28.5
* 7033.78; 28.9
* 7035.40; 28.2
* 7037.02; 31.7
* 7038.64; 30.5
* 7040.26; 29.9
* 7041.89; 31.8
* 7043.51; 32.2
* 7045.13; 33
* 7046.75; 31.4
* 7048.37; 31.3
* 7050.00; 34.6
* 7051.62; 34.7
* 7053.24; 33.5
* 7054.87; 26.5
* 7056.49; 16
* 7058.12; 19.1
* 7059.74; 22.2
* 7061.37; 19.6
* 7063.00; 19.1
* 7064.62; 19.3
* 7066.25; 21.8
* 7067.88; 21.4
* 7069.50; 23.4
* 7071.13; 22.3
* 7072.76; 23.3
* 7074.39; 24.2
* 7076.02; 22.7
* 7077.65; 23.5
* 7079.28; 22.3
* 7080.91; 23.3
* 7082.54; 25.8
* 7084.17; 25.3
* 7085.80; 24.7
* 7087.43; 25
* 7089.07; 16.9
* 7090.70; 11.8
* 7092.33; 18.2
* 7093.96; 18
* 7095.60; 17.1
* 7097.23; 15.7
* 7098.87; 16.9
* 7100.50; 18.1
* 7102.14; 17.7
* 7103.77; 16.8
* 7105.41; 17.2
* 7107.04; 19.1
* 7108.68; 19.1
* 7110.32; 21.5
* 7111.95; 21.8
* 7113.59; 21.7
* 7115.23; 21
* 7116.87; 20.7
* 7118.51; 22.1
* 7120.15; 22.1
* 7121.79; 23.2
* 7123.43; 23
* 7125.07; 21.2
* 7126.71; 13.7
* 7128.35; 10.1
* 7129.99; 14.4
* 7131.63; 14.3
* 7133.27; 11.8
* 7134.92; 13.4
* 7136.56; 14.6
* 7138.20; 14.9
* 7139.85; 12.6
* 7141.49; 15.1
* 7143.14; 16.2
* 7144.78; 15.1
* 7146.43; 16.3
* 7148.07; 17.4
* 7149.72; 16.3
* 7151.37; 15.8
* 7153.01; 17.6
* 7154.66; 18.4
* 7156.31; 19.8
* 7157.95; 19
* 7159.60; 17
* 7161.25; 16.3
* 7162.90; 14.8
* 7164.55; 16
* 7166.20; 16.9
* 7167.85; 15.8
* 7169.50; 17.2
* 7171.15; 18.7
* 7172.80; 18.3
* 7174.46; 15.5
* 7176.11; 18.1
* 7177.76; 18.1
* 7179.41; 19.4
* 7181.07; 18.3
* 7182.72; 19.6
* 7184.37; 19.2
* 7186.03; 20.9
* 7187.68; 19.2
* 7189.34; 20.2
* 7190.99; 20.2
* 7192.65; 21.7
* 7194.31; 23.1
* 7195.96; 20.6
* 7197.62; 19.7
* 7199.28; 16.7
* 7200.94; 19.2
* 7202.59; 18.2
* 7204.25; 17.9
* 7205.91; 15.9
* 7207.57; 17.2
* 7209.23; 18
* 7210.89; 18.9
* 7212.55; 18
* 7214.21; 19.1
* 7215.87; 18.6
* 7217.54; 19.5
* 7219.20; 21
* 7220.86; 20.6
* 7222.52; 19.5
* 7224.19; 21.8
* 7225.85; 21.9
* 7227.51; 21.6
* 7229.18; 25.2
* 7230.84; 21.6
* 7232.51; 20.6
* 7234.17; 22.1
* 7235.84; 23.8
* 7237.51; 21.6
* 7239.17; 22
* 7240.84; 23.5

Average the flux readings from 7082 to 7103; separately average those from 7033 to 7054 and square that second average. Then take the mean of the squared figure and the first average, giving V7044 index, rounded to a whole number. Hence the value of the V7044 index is 511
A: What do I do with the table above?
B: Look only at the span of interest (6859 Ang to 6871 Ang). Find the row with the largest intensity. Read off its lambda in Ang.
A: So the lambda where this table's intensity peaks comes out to 6861.02 Ang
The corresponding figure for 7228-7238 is 7229.18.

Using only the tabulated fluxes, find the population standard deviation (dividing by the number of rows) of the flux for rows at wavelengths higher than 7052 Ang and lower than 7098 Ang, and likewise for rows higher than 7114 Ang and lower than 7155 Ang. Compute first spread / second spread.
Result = 1.2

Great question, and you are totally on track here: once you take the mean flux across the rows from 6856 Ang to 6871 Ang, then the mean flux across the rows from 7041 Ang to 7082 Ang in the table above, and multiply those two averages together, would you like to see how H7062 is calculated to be 369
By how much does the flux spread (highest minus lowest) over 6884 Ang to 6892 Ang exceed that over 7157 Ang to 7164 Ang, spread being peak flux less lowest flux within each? -1.2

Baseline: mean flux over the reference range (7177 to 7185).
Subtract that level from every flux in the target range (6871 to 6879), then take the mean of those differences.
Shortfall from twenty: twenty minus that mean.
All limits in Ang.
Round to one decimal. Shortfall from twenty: 24.2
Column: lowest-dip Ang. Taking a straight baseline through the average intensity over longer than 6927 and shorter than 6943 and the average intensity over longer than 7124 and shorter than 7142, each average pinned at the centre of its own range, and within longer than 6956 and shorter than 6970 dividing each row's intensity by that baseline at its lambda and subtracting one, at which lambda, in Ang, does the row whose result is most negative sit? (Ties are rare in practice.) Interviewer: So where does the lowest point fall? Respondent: 6958.07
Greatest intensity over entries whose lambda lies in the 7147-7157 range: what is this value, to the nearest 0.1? 19.8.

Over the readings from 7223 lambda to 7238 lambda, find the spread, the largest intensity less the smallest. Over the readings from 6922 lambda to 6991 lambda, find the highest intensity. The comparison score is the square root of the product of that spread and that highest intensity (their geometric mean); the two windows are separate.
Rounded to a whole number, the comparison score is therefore 11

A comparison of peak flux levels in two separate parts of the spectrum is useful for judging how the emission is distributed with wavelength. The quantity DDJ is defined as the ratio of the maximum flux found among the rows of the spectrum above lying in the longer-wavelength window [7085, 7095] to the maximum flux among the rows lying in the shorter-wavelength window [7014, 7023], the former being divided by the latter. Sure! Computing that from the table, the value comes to 0.87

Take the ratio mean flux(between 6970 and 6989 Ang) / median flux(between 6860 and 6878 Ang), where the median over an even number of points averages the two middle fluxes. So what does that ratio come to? 1.7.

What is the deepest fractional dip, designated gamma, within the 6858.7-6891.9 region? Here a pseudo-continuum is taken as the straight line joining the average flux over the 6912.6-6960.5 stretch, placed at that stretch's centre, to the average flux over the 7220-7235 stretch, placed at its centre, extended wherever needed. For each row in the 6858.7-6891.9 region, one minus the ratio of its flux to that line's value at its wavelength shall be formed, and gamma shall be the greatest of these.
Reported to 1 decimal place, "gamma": 0.4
